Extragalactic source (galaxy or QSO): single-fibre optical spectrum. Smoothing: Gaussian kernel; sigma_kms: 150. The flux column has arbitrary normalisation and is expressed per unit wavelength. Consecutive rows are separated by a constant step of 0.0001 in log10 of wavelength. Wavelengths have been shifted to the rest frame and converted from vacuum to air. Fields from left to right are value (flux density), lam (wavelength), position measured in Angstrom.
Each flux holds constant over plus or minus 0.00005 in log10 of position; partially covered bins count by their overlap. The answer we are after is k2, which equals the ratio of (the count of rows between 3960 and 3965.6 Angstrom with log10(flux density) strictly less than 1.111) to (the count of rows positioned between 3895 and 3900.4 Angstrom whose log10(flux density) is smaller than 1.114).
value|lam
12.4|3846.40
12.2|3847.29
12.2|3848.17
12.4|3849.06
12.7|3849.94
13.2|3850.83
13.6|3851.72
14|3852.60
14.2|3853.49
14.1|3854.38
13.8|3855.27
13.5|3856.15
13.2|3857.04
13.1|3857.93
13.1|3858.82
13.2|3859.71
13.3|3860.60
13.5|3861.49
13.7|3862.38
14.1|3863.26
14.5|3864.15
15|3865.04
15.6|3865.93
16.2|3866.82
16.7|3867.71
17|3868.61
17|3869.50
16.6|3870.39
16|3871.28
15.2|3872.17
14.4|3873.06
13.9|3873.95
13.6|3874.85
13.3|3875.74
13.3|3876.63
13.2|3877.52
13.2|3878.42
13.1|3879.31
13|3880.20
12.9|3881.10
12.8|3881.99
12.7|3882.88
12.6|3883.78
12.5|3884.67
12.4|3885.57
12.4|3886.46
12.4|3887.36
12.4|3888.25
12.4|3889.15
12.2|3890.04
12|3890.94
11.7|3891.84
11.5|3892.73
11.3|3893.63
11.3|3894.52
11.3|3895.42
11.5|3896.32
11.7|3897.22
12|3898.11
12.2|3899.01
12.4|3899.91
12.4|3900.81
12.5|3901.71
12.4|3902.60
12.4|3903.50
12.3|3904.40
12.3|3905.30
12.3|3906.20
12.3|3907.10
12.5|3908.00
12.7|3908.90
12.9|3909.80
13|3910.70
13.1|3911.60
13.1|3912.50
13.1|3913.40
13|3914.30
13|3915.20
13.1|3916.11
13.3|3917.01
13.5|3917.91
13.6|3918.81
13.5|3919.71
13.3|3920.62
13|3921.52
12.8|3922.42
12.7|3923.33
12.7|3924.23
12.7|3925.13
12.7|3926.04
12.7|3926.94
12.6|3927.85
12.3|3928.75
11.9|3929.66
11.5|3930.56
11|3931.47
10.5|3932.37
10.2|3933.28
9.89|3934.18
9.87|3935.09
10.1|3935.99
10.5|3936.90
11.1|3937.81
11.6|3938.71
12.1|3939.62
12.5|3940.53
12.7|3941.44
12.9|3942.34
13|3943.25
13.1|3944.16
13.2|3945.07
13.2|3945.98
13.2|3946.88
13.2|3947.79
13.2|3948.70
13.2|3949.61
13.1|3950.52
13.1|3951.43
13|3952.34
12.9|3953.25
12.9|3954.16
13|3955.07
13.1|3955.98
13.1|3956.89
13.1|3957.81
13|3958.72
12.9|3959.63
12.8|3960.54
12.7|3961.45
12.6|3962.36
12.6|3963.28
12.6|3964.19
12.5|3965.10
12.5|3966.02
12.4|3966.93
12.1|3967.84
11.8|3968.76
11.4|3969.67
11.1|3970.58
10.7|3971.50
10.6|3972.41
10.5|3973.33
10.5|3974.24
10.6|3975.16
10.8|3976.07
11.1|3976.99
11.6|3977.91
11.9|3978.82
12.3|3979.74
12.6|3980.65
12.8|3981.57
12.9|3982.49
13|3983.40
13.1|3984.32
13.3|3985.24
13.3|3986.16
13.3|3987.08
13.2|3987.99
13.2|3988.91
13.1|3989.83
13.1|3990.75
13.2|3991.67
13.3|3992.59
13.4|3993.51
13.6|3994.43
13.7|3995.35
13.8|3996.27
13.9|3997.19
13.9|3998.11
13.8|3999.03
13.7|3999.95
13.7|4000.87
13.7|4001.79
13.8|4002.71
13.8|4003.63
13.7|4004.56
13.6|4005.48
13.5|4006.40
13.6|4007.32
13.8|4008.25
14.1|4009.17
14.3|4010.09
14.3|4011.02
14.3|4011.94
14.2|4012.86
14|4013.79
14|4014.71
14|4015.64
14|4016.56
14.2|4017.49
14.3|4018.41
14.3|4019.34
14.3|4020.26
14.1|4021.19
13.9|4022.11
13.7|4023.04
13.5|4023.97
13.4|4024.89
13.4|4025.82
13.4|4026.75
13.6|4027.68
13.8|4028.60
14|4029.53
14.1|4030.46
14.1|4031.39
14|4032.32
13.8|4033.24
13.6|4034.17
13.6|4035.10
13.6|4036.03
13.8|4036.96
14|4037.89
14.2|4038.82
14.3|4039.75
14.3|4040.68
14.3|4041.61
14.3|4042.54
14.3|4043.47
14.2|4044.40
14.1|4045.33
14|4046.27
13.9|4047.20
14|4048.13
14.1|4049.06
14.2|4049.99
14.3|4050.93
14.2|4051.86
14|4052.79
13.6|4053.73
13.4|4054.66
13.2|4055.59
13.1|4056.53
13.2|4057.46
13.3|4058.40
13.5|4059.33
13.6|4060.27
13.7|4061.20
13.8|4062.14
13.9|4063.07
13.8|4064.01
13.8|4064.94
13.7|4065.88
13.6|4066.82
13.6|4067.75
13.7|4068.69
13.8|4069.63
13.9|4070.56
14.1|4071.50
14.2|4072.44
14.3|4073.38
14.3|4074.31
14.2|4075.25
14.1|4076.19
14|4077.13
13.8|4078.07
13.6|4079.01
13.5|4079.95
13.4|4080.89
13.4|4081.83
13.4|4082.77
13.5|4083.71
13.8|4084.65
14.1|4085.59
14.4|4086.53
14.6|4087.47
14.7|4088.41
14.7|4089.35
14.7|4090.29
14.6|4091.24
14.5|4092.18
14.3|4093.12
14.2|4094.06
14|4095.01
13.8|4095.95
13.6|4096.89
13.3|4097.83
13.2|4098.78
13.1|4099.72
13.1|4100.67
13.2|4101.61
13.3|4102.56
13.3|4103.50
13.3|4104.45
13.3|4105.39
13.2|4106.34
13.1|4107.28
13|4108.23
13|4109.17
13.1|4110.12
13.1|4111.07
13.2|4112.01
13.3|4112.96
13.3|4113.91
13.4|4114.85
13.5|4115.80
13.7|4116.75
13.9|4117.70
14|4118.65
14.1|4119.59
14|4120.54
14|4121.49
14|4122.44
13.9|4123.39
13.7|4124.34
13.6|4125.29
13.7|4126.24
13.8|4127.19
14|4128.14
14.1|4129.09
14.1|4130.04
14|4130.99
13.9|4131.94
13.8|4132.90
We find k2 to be 1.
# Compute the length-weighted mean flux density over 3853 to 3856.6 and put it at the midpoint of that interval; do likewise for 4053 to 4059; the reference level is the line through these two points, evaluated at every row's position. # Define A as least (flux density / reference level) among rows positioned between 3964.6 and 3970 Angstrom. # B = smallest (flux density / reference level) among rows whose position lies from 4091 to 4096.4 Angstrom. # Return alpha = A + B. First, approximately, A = 0.84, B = 1.04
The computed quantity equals 1.88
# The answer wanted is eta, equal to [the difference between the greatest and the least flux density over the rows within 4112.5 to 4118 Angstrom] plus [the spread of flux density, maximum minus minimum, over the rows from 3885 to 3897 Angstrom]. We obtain 1.7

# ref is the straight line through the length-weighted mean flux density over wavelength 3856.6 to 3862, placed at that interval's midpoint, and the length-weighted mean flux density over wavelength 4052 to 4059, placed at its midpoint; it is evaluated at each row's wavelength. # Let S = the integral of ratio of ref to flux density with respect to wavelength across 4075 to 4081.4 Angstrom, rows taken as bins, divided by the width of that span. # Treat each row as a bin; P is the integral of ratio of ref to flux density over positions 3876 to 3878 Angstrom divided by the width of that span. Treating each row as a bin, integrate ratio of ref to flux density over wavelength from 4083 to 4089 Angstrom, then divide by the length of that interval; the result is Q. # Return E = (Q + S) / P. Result 1.93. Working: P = 1.00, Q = 0.95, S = 0.976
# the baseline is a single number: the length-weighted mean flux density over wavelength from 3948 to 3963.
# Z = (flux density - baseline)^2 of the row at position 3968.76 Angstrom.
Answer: 1.4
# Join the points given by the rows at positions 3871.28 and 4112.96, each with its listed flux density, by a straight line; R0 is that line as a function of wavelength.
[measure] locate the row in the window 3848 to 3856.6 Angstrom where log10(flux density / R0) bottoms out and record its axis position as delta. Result 3848.17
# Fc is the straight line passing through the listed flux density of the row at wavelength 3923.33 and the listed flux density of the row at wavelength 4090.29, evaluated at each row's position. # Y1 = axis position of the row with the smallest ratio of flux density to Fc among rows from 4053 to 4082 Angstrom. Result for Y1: 4056.53 Angstrom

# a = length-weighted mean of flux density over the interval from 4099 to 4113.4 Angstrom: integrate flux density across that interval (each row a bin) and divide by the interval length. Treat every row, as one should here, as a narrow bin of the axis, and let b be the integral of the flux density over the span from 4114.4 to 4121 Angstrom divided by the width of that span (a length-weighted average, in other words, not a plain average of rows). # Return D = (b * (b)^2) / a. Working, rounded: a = 13.2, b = 13.80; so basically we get 199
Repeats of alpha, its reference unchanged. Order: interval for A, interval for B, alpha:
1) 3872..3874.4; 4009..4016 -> 2.05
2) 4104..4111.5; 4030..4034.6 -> 2.00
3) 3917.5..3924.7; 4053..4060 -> 1.91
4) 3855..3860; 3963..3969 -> 1.81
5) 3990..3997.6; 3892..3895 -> 1.79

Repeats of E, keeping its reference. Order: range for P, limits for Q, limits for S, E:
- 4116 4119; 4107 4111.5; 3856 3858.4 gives 2.08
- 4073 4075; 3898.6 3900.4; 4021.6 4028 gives 2.18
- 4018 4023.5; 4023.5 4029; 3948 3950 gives 2.10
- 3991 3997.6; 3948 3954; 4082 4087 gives 2.02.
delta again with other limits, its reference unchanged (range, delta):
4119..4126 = 4125.29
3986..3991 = 3989.83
